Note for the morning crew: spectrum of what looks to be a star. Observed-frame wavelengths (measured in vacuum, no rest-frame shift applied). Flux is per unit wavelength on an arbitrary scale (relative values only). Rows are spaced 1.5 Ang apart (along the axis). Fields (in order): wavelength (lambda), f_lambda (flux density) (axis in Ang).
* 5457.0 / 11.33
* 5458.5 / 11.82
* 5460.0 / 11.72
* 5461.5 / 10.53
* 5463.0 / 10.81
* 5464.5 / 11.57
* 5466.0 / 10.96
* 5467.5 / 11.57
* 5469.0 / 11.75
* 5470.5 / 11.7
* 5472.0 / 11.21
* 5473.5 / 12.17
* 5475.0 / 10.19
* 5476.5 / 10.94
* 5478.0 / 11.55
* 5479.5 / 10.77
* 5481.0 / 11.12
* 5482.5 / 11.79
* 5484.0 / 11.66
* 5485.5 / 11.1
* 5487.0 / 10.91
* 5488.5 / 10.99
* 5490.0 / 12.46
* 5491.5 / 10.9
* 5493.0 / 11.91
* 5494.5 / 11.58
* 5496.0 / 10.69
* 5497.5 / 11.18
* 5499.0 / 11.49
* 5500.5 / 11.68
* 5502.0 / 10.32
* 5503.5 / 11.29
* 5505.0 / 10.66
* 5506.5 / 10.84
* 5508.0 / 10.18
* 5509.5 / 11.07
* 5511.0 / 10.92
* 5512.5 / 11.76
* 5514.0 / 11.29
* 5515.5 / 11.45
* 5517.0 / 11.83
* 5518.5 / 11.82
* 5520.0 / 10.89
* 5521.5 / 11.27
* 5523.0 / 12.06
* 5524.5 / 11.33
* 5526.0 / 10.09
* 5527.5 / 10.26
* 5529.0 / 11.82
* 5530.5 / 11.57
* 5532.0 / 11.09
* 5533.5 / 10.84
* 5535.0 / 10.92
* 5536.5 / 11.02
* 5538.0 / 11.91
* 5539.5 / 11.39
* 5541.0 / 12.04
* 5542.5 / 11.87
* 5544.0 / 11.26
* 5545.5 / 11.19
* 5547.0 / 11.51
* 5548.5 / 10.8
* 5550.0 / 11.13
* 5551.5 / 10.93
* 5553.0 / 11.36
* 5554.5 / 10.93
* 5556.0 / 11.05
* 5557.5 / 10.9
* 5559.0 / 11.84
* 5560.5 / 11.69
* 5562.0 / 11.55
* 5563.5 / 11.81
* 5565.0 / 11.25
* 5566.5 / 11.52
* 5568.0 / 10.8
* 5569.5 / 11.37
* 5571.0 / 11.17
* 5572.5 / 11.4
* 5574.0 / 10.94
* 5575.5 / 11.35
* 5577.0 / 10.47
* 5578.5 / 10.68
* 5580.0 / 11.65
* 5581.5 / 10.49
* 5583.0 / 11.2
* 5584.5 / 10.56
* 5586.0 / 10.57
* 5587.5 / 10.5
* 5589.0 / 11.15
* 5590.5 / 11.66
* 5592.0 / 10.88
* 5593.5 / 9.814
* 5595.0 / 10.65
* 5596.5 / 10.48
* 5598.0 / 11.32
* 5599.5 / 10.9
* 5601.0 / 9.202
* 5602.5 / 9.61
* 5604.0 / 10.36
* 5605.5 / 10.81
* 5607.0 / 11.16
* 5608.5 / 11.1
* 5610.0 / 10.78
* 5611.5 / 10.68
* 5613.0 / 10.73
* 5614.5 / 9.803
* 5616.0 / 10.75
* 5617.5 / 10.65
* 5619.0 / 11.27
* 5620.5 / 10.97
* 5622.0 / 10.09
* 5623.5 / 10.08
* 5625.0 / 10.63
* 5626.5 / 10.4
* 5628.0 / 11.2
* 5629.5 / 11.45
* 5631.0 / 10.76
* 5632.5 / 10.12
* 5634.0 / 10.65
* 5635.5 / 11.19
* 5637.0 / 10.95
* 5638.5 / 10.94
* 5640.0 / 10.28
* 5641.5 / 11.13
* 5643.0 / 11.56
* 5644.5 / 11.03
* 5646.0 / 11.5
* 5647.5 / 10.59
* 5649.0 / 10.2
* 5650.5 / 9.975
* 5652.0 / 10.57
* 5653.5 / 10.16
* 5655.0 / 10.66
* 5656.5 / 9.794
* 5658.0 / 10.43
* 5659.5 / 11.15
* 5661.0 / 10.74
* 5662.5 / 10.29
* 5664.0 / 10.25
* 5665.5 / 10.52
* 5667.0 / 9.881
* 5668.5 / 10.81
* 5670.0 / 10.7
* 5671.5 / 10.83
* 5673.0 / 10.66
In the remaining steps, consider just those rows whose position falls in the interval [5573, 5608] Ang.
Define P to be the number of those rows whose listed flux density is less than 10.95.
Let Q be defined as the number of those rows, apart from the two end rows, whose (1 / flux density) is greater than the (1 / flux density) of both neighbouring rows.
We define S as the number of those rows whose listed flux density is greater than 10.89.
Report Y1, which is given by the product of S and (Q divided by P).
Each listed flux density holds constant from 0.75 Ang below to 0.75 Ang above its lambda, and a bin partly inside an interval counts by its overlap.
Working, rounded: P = 16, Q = 7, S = 9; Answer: 4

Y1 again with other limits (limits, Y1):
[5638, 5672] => 3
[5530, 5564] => 28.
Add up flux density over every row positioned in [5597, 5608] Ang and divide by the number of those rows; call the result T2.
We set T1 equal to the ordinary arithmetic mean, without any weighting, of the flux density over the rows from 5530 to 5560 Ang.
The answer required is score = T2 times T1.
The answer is 118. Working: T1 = 11.3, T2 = 10.5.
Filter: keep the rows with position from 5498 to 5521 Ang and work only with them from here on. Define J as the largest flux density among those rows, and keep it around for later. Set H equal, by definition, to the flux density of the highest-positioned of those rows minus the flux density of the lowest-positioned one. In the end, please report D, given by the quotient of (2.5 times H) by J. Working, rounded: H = -0.6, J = 11.83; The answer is -0.13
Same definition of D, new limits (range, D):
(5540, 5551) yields -0.19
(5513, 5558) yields -0.08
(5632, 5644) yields 0.31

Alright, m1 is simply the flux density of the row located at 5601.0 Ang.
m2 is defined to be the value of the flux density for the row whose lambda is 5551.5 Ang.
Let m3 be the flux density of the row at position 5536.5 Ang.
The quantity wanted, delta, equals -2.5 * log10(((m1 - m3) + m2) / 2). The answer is -1.65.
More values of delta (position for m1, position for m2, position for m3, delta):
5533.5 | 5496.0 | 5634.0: -1.84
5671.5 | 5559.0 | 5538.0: -1.83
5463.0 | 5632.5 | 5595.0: -1.78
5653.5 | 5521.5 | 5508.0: -1.88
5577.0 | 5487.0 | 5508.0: -1.87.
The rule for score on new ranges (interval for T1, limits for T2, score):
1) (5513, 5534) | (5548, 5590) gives 125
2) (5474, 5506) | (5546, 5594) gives 124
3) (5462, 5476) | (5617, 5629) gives 121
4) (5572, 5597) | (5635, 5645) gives 119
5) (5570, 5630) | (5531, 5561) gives 121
